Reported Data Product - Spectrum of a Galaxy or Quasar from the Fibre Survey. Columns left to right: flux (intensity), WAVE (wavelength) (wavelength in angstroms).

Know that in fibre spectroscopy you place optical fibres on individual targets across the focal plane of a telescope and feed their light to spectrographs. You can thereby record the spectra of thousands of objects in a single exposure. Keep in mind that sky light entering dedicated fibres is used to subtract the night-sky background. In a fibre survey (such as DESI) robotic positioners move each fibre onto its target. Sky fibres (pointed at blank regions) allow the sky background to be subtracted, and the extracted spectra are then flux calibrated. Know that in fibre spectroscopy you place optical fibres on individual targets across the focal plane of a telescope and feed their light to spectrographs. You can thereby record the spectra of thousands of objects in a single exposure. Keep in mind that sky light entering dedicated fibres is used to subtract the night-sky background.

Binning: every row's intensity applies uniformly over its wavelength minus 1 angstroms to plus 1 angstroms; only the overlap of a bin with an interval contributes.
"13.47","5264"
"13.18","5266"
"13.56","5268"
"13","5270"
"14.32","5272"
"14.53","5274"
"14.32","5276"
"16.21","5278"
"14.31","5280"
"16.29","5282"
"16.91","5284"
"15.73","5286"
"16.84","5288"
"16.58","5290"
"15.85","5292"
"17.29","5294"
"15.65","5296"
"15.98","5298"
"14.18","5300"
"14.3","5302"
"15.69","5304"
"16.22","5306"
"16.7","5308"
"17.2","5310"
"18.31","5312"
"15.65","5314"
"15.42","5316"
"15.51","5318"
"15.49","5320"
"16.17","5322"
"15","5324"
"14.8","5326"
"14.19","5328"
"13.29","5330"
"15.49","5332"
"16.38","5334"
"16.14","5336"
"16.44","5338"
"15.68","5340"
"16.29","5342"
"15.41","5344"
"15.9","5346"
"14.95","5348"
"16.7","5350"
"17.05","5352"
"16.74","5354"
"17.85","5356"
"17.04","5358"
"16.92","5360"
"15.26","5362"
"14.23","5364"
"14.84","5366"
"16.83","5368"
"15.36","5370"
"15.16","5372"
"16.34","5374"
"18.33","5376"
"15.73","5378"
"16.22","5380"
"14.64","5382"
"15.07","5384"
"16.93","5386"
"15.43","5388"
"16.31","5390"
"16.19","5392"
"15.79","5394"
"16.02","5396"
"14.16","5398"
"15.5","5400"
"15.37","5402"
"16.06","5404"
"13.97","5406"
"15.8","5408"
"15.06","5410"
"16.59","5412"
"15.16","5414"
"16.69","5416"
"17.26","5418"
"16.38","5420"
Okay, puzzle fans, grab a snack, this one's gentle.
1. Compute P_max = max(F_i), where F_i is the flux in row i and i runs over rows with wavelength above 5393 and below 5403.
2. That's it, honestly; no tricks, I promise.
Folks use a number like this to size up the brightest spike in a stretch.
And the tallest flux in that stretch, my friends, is 16.02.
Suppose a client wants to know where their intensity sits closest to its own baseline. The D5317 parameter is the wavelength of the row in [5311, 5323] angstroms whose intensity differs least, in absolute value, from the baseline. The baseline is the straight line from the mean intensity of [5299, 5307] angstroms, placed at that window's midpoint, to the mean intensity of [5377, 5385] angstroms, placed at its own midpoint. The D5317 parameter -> 5316 angstroms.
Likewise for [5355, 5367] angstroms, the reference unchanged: 5362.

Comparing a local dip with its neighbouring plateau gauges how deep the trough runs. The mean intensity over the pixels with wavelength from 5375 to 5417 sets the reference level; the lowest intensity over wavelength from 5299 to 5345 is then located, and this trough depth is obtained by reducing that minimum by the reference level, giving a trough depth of -2.47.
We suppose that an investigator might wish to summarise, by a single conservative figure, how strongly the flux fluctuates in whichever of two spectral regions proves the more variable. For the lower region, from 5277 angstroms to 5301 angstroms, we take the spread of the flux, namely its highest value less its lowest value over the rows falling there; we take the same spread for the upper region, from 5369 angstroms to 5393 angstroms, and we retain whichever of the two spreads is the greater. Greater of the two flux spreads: 3.7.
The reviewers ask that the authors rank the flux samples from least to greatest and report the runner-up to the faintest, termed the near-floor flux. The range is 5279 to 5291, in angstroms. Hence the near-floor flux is 15.73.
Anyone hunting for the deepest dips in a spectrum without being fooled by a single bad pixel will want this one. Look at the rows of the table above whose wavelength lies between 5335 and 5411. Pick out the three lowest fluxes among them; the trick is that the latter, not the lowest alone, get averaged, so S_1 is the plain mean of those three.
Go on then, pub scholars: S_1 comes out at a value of 14.1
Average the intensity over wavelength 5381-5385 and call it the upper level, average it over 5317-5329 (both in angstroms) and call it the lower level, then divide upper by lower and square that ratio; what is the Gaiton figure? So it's 0.96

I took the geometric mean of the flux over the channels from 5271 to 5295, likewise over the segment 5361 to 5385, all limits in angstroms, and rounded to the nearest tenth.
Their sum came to 31.4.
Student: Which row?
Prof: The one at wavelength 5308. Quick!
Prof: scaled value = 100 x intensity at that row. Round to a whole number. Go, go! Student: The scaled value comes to 1670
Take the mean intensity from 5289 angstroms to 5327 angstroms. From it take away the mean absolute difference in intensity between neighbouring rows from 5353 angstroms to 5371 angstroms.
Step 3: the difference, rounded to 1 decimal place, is 14.8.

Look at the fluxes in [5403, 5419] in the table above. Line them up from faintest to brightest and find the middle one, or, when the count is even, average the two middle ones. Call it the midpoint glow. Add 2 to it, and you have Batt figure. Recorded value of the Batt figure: 17.9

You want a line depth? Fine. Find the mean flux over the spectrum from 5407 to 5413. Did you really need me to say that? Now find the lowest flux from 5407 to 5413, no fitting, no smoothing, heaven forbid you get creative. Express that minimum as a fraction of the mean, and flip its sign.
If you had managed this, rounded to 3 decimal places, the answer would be -0.952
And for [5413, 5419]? -0.926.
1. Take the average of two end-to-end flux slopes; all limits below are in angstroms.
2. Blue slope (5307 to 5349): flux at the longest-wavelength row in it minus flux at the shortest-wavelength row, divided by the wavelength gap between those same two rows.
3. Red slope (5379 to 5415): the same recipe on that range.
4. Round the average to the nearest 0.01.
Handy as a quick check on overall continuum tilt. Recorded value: -0.04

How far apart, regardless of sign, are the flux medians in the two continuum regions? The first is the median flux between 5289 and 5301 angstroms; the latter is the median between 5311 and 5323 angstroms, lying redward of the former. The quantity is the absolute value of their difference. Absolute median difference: 0.3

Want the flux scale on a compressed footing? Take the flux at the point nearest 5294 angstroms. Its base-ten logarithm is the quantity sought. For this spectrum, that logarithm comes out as 1.24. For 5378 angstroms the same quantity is 1.20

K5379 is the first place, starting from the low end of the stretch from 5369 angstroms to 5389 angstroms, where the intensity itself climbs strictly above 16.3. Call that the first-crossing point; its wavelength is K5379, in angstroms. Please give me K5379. 5374 angstroms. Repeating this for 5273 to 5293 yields 5284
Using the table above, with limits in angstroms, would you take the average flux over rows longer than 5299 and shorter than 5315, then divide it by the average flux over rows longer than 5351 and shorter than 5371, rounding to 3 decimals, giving 0.989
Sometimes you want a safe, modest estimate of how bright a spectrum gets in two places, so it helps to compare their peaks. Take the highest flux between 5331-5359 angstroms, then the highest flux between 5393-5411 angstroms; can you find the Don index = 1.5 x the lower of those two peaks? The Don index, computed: 24.1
